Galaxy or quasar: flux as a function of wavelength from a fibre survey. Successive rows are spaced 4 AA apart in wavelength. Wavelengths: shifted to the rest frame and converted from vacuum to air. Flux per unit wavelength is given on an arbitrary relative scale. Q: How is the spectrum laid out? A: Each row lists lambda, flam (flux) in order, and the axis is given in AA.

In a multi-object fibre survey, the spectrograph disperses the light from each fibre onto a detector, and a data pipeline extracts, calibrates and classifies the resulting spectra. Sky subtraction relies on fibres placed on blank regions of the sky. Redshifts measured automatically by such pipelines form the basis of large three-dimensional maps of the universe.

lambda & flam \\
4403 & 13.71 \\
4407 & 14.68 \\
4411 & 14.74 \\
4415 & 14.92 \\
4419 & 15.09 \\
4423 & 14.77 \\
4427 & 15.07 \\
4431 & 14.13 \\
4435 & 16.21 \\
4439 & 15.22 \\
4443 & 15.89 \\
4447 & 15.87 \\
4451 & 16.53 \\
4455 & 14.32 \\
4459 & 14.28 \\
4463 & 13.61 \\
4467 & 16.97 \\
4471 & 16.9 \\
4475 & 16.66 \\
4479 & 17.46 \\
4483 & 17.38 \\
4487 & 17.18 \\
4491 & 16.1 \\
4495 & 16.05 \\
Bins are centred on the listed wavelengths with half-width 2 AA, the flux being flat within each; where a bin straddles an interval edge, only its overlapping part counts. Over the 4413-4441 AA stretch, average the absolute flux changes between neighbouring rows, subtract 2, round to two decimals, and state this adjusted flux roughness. -1.20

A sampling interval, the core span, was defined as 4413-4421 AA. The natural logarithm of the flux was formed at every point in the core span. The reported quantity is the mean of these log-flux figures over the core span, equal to 2.71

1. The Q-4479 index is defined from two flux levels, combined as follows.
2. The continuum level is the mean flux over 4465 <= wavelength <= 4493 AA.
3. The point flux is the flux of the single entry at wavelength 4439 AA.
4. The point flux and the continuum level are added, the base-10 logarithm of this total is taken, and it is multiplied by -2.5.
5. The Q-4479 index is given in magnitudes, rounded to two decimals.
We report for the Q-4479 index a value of -3.77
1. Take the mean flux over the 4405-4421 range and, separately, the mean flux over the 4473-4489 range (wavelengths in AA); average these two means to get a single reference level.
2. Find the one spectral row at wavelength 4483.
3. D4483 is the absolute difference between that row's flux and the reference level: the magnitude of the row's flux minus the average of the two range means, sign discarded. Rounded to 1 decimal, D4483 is 1.4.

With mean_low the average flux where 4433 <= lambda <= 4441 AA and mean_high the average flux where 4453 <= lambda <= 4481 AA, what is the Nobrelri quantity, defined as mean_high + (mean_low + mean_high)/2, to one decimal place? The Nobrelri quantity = 31.5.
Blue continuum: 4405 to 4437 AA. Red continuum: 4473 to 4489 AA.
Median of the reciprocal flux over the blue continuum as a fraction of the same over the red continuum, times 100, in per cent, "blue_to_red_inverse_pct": 116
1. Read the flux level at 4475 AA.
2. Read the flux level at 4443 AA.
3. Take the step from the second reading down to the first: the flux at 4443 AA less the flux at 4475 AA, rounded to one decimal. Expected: -0.8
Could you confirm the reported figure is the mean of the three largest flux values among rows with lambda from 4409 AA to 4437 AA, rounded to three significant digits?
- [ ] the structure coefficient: 15.5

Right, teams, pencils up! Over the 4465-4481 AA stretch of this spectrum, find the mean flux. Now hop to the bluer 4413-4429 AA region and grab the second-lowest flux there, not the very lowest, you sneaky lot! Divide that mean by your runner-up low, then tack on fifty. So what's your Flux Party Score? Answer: 51.14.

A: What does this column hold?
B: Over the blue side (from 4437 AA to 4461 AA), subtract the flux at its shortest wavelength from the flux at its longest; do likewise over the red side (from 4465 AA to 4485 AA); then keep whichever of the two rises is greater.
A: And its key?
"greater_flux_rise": 0.41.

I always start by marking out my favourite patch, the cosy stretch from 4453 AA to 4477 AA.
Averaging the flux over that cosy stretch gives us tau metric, 15.5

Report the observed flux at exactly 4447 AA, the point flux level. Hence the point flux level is 15.87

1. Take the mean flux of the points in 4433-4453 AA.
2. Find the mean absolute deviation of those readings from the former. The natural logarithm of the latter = -1.1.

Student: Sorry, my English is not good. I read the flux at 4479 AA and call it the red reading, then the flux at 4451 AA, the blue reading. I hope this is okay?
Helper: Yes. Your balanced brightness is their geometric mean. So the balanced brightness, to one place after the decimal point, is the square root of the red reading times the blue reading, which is 17.0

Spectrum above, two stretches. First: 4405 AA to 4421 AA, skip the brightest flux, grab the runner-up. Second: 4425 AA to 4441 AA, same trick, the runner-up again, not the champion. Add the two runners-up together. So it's 30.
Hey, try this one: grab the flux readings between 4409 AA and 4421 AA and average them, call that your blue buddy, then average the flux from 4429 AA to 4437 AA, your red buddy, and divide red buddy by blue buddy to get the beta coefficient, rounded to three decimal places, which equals 1.017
